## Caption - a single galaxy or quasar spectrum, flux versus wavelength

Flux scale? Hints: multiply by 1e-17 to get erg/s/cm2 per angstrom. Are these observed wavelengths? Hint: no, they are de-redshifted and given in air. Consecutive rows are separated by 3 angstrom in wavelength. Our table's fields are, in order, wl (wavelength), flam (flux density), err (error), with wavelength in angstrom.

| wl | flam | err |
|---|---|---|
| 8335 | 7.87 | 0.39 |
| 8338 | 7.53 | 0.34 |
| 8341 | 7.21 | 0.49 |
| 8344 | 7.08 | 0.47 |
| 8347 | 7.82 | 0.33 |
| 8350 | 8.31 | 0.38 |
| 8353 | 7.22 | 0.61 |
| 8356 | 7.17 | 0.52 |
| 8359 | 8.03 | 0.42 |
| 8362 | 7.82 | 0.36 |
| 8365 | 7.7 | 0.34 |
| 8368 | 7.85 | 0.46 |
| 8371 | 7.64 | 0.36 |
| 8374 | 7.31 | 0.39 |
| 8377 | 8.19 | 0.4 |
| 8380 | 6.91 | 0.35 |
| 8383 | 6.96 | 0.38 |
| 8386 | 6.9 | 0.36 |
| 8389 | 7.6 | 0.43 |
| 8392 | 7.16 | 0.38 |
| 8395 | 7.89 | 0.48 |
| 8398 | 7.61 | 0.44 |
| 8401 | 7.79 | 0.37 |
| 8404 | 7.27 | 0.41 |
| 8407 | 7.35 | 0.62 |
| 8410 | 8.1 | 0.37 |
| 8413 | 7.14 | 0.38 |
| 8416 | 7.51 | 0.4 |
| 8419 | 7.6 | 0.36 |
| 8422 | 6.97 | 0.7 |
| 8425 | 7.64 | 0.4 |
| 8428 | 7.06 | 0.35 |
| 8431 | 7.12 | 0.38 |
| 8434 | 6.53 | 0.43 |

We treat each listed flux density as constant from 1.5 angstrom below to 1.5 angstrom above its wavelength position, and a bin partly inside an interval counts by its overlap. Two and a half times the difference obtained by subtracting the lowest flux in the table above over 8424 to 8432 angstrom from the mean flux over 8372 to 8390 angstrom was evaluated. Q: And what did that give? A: 0.6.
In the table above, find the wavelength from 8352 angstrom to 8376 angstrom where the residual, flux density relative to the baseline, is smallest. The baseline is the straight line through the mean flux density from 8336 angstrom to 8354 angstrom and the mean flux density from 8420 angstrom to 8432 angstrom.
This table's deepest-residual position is 8356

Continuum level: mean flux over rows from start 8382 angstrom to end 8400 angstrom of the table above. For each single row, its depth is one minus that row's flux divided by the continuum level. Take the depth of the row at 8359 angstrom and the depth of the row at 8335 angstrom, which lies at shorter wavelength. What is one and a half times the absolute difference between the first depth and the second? 0.03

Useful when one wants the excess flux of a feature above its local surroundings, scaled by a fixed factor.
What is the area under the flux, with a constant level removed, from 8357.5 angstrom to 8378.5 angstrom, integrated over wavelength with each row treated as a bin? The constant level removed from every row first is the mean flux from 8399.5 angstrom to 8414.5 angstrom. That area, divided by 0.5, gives 11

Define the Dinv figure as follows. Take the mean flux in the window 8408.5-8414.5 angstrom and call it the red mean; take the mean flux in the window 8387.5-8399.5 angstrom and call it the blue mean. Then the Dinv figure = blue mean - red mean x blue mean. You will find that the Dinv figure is -50.1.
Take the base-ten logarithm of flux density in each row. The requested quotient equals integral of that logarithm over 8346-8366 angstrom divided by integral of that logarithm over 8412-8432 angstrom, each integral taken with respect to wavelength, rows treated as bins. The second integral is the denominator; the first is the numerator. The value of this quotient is 1.03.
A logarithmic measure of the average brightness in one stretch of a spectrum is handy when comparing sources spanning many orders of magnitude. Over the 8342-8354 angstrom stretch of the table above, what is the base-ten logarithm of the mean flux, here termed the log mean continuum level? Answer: 0.881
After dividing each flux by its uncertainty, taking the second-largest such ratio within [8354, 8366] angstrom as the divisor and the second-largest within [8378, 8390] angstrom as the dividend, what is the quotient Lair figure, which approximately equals 0.88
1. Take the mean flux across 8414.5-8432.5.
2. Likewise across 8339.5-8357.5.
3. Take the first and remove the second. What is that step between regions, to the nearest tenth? -0.2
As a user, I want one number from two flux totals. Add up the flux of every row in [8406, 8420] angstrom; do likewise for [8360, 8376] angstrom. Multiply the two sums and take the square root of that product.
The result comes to 38.0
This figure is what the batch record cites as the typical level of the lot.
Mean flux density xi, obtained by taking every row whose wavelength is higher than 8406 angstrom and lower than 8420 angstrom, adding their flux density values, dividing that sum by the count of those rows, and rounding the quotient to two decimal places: 7.54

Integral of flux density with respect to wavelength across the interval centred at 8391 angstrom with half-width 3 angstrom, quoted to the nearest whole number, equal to 44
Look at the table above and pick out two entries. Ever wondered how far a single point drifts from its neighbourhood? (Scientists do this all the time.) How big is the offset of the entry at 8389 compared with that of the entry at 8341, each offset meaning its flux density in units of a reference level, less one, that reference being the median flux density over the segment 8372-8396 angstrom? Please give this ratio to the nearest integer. -15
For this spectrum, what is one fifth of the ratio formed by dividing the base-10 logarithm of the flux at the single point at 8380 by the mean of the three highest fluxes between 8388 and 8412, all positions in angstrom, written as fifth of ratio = 0.0212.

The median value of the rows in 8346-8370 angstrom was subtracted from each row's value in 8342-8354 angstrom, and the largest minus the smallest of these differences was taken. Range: 1.23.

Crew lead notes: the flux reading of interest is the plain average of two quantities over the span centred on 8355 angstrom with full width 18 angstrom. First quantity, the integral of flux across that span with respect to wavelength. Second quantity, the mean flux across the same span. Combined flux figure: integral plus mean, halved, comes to 73.4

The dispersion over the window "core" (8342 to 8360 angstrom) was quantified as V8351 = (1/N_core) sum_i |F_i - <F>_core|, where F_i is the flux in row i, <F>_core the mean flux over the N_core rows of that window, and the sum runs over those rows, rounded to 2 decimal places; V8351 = 0.45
